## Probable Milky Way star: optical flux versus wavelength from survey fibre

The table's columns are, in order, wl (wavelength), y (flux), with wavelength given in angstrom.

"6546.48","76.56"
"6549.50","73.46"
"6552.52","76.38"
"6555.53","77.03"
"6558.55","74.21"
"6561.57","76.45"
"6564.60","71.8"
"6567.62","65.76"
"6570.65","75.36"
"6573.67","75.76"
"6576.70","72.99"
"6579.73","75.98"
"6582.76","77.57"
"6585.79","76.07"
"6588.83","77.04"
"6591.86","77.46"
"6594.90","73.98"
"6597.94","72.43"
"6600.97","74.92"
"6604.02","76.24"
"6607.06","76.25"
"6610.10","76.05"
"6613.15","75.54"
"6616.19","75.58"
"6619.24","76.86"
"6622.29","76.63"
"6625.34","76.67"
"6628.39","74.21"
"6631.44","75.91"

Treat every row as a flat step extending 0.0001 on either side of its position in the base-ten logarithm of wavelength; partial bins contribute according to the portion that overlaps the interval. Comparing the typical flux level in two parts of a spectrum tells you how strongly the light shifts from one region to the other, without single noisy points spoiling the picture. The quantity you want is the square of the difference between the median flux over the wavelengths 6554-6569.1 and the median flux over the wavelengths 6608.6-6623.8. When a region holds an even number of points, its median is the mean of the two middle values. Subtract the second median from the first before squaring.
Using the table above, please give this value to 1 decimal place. 3.4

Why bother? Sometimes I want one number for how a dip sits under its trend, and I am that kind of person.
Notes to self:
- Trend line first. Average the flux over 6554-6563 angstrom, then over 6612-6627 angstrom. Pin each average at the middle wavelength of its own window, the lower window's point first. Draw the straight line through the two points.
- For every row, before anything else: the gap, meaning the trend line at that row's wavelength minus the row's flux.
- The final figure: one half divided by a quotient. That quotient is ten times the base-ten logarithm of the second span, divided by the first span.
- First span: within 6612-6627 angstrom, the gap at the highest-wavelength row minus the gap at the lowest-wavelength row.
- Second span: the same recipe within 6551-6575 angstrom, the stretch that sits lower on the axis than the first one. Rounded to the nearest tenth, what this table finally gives 0.4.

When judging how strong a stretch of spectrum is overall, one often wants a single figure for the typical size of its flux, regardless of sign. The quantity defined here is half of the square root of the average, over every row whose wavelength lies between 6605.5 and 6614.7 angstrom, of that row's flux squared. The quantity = 38.0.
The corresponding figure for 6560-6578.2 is 36.6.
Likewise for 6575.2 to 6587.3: 37.8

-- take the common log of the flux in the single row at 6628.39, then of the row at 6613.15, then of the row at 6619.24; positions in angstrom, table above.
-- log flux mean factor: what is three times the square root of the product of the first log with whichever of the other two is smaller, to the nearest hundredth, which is 5.62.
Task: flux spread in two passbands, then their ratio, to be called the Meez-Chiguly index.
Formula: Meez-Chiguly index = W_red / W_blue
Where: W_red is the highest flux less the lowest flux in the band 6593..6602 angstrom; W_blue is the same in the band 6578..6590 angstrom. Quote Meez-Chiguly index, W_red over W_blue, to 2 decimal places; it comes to 1.57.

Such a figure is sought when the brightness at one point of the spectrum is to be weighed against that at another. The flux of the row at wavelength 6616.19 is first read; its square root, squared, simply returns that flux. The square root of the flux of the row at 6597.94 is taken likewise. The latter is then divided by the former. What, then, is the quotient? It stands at 0.113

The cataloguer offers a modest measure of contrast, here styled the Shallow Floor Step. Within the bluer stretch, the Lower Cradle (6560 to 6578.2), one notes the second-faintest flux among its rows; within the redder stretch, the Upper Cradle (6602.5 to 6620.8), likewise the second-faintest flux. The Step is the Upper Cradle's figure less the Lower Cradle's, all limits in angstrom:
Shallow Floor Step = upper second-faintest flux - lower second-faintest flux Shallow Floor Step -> 3.8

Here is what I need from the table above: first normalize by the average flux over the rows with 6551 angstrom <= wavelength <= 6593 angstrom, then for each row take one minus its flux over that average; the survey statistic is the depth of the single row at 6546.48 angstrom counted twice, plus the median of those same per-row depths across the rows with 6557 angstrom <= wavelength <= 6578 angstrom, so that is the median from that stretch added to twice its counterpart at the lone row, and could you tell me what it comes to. -0.03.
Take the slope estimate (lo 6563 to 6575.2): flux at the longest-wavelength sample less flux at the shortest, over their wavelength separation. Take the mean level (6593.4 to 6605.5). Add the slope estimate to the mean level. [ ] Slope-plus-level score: 74.8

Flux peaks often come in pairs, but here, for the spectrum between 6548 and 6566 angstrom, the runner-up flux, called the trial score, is 76.45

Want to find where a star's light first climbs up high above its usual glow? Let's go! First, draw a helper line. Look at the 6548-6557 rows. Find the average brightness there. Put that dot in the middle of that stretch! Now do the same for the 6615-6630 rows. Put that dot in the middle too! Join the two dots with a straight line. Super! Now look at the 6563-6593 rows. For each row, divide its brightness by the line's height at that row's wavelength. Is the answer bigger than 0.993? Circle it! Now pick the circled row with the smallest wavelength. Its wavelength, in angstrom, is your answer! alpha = 6570.65 angstrom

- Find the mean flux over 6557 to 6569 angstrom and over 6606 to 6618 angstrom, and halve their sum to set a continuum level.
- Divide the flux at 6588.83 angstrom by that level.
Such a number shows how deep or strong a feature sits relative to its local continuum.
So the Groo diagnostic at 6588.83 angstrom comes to 1.04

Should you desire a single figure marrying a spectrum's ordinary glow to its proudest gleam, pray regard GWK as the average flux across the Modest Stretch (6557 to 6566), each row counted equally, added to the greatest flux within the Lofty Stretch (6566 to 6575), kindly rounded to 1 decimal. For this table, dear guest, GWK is 149.9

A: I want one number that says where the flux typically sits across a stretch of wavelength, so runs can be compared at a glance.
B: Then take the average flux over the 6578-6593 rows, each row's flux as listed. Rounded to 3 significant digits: 76.8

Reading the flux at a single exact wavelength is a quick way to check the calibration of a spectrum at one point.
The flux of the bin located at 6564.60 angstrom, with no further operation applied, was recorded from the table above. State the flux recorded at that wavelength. 71.8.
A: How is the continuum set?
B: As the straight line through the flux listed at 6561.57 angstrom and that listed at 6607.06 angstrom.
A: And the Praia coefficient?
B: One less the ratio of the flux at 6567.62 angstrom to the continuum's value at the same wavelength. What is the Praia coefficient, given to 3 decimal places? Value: 0.140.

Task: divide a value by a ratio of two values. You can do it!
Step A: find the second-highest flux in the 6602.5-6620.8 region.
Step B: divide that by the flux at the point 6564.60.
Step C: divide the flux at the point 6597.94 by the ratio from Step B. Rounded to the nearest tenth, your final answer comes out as 68.2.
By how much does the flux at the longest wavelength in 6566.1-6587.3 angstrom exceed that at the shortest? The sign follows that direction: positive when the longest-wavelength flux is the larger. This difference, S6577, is 10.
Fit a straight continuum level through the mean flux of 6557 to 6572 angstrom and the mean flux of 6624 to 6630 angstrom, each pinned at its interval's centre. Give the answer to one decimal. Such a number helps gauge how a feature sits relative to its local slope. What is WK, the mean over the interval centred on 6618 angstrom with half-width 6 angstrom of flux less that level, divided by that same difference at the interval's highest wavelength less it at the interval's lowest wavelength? 1.6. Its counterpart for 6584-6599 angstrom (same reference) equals -0.4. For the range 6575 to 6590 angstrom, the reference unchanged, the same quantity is 0.7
